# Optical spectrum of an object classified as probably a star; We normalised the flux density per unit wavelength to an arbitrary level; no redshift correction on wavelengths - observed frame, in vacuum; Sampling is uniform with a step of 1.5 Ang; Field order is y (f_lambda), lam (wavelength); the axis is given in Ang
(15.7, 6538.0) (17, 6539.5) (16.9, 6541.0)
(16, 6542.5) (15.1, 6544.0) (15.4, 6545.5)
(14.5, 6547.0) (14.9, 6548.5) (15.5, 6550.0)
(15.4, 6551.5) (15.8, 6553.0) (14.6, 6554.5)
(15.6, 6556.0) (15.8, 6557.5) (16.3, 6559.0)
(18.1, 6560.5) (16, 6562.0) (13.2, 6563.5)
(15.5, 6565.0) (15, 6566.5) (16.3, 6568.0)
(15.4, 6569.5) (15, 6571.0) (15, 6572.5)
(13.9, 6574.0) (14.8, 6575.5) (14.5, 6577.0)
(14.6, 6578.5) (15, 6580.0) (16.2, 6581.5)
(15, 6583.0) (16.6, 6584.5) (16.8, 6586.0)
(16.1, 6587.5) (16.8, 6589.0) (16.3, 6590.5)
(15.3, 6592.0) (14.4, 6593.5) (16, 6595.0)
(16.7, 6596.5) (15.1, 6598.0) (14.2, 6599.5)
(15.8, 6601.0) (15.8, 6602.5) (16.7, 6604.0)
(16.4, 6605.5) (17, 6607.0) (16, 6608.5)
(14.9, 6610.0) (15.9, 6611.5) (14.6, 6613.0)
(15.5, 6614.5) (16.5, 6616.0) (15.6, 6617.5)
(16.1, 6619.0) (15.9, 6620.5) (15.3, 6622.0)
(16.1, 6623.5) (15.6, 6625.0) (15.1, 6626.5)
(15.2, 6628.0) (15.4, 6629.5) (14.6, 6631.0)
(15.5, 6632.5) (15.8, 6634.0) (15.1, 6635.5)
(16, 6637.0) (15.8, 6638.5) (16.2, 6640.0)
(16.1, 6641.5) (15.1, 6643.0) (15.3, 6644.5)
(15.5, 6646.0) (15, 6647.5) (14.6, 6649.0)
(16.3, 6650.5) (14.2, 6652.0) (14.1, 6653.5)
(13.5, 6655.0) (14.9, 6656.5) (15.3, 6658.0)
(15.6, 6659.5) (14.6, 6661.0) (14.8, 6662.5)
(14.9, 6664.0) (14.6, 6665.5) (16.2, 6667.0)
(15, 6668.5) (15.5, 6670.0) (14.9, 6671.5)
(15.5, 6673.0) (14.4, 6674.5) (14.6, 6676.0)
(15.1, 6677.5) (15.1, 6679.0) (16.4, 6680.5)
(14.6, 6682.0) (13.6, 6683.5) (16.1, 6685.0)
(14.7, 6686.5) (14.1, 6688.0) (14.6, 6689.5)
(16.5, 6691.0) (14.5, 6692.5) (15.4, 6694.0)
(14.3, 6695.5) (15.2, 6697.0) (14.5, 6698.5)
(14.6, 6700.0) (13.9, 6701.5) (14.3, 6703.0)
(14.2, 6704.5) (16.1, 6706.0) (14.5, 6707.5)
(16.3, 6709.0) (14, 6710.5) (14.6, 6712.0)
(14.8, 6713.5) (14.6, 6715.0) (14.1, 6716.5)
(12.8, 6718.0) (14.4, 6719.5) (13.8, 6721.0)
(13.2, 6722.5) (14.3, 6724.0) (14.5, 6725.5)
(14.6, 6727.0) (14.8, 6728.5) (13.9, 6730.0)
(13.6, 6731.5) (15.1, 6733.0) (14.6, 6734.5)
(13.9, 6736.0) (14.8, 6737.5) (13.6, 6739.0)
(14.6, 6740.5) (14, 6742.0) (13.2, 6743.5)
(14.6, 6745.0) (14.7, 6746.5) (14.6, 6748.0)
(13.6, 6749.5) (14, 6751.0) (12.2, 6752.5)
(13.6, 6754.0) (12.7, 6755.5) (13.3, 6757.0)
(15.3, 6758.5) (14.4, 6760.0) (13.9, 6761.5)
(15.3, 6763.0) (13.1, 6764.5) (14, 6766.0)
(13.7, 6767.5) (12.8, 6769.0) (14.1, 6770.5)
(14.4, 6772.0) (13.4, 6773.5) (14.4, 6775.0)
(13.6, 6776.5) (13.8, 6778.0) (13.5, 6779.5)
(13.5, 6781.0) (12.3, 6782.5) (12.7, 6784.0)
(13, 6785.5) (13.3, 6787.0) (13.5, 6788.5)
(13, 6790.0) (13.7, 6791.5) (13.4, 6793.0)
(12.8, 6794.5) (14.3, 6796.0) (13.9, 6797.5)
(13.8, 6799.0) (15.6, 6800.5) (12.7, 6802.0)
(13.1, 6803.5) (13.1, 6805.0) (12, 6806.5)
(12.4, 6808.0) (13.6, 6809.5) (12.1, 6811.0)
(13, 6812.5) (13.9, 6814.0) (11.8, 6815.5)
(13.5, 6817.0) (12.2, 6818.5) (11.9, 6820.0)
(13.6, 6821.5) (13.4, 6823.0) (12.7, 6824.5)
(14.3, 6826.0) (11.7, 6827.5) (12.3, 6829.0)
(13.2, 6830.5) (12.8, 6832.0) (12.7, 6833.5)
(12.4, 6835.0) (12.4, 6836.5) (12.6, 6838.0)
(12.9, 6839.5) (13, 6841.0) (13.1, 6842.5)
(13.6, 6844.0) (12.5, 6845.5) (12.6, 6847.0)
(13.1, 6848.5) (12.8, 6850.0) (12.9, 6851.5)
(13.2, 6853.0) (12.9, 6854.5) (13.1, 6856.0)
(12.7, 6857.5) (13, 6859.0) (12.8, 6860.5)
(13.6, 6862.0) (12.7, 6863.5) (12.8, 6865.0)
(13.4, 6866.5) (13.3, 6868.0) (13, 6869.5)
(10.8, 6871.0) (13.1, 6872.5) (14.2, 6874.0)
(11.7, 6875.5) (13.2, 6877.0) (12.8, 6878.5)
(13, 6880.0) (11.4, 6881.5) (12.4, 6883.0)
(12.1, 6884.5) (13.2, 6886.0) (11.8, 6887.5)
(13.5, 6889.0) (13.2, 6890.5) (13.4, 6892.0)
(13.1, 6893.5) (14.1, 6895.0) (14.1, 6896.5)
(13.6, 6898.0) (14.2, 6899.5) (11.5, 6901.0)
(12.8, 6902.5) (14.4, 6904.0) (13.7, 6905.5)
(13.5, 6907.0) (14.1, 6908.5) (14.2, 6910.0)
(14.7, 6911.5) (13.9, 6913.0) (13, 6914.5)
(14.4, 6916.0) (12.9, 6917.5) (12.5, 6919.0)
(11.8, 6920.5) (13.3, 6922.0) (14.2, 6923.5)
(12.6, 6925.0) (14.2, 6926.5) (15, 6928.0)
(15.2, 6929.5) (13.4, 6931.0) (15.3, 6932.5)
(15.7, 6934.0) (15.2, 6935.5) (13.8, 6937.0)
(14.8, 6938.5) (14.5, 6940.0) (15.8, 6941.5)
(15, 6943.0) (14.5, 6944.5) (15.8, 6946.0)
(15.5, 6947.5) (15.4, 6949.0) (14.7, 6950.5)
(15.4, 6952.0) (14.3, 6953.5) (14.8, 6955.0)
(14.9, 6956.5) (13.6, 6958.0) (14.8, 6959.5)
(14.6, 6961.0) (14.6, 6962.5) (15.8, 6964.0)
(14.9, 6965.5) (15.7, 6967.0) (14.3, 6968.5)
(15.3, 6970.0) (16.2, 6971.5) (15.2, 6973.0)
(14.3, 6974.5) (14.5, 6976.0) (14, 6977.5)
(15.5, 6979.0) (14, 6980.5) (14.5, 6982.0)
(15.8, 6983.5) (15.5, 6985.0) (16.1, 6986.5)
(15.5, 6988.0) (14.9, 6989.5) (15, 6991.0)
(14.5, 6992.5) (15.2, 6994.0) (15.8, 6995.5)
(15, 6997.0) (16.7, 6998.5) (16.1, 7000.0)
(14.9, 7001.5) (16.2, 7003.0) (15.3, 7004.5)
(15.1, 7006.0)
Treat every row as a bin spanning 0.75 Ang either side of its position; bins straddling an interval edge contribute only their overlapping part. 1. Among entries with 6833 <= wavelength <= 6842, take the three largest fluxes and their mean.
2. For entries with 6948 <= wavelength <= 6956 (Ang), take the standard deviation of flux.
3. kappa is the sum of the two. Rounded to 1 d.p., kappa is 13.3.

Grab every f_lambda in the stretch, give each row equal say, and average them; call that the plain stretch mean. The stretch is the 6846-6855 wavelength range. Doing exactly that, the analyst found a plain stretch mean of 12.9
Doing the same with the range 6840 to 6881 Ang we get 12.9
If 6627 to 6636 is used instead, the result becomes 15.3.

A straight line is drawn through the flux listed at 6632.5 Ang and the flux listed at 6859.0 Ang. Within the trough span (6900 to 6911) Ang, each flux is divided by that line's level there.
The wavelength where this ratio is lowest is 6901.0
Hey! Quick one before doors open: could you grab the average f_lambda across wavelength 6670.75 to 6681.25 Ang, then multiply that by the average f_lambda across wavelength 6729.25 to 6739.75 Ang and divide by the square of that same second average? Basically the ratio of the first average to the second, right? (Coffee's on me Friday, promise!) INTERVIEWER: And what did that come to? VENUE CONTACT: 1.07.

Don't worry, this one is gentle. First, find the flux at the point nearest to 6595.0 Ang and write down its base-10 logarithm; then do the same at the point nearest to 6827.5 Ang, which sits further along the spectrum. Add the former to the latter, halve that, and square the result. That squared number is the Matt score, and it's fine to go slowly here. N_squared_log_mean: 1.29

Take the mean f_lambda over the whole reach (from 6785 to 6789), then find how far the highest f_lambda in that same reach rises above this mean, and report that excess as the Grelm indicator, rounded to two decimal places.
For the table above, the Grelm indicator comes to 0.23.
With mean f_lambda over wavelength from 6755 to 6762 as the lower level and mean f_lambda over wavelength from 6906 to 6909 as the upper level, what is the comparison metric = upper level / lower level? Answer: 0.99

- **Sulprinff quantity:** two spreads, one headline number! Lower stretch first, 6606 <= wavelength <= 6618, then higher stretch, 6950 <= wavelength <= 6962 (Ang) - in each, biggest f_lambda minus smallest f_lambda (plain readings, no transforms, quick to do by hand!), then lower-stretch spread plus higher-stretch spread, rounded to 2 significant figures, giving 4.2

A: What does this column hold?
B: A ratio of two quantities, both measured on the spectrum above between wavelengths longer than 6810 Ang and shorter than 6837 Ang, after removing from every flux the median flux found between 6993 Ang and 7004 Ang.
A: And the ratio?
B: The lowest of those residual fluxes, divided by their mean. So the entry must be 1.4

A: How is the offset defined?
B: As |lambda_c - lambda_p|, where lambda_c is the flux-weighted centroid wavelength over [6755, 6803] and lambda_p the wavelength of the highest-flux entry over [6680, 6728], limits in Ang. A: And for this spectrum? 87.6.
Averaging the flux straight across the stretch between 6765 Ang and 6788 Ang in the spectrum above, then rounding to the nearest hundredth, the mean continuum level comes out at 13.50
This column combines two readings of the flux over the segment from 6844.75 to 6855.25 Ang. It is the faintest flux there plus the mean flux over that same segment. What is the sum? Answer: 25.4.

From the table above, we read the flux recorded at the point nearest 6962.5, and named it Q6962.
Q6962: 14.6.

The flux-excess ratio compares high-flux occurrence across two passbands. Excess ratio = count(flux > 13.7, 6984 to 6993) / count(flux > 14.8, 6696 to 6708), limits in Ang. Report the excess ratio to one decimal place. 3.0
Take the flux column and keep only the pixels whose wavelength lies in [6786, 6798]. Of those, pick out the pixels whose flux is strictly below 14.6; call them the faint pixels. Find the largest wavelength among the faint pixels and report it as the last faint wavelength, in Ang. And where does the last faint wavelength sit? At 6797.5 Ang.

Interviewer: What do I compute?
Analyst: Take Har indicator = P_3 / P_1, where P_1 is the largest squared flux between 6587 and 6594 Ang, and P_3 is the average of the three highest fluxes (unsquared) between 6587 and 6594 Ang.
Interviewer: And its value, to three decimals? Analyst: 0.058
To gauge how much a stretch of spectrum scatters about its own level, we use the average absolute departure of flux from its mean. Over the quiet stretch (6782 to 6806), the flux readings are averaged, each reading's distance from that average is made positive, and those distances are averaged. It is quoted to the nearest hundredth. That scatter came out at 0.56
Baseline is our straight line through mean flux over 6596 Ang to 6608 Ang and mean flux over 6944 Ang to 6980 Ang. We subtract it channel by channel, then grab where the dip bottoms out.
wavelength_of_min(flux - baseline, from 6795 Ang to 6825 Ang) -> 6815.5 Ang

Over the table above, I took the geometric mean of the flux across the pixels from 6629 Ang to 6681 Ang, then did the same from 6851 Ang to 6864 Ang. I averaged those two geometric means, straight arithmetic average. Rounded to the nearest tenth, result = 14.1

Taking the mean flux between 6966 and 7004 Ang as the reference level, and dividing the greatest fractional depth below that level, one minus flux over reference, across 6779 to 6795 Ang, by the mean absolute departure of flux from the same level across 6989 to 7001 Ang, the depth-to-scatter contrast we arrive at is 0.35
